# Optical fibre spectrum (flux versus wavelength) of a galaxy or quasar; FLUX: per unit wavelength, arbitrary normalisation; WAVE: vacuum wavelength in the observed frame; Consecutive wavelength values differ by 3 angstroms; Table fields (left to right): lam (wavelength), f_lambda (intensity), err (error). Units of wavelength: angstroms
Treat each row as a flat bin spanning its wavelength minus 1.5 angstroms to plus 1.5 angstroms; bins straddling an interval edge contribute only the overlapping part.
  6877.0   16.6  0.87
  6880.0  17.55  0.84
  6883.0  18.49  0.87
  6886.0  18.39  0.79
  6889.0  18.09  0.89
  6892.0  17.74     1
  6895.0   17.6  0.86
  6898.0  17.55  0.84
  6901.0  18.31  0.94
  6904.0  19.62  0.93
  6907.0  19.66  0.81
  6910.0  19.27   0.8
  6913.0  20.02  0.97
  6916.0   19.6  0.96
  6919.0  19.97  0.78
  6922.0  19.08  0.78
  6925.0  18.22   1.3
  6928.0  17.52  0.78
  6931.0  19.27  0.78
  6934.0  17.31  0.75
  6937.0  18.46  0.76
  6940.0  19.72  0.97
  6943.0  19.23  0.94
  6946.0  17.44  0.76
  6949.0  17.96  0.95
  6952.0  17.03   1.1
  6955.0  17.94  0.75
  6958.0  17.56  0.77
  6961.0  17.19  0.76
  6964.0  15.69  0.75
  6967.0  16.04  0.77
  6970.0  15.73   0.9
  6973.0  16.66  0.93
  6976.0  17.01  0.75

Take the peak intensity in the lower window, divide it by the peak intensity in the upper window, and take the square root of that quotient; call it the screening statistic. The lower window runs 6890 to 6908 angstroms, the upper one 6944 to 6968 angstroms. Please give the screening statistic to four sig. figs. 1.046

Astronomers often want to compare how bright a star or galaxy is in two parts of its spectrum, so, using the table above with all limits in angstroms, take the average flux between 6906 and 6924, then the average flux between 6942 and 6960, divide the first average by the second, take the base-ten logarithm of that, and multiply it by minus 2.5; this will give -0.10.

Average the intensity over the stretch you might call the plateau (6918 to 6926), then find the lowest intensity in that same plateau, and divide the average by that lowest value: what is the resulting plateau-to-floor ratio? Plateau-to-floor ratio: 1.048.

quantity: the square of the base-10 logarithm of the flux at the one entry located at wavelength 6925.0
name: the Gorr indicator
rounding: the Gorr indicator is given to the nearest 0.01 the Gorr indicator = 1.59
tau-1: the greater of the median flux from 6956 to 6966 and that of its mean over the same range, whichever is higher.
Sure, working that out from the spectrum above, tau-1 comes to 17.2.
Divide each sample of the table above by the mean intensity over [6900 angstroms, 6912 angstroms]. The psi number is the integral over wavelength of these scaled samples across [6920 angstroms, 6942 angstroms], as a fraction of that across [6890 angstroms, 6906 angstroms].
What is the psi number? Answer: 1.4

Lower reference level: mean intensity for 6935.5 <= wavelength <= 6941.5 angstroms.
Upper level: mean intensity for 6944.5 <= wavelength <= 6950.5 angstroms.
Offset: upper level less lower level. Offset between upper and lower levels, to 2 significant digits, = -1.4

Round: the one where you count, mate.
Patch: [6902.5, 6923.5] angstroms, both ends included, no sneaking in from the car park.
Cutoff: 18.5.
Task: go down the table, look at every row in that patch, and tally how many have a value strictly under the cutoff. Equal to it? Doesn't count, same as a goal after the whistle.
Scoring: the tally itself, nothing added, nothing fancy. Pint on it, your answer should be 0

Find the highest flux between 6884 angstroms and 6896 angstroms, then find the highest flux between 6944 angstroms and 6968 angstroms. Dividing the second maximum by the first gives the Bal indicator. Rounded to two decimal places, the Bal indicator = 0.98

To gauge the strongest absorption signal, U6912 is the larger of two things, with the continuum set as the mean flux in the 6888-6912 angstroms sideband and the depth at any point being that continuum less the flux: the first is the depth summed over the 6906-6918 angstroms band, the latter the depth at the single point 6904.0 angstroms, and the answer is -1.1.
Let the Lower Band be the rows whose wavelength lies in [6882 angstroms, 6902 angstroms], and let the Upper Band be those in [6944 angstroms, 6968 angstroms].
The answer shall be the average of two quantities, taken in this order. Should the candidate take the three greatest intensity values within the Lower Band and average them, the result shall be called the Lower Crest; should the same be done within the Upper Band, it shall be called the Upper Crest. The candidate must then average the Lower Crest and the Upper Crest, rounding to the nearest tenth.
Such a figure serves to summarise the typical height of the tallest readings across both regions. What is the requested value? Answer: 18.1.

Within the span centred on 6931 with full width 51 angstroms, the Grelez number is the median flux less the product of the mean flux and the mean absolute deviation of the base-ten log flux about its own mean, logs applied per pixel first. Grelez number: 18.7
